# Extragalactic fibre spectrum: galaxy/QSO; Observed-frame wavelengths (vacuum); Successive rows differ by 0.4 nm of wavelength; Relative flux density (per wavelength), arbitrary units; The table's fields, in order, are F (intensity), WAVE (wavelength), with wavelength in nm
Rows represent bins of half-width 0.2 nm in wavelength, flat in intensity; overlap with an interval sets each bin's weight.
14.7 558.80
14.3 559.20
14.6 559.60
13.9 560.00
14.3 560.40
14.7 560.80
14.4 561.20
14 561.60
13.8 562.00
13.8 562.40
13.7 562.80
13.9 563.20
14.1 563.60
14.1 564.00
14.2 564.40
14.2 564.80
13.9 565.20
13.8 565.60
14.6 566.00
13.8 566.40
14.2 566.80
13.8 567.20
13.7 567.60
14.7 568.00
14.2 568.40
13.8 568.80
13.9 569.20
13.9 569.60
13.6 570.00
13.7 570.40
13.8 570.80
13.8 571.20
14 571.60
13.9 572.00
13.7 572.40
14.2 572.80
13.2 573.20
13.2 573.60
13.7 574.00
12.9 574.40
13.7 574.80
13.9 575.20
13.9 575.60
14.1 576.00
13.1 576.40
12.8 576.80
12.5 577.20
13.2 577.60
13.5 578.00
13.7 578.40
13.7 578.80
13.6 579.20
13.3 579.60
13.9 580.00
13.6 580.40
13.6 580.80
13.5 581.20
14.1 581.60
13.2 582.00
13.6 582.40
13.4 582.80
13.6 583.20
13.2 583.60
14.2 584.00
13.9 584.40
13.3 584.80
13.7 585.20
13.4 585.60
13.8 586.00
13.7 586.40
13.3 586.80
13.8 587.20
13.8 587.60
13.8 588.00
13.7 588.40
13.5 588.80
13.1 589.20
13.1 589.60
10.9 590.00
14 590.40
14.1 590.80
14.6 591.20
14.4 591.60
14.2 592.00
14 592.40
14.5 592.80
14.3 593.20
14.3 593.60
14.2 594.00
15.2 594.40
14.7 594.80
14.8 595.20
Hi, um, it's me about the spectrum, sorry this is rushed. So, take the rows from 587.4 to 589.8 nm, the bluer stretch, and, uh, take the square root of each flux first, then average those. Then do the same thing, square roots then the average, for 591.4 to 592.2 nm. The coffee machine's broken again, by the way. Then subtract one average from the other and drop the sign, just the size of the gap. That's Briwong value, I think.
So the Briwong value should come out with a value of 0.11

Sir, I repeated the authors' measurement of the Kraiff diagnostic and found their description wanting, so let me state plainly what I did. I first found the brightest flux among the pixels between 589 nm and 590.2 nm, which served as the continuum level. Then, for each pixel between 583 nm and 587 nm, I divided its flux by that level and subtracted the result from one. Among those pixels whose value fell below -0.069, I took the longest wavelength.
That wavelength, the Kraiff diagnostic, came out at 584.00 nm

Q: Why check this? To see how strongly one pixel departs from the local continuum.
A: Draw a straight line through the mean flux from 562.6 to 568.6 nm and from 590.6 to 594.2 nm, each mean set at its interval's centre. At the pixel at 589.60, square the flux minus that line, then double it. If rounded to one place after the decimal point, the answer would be 2.7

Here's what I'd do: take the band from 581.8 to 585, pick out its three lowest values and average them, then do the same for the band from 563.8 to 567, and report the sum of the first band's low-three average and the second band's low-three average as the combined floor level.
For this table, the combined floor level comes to 27.1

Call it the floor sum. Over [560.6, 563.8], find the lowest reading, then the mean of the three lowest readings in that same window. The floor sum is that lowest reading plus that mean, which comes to 27.5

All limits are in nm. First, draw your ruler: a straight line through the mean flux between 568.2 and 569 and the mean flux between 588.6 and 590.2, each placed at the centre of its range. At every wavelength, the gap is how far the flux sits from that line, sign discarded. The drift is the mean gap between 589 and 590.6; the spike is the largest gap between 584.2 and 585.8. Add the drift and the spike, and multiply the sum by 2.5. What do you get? 4.8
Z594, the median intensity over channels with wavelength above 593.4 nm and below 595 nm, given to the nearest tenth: 14.5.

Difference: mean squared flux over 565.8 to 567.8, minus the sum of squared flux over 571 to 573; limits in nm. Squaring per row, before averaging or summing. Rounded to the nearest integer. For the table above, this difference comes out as -772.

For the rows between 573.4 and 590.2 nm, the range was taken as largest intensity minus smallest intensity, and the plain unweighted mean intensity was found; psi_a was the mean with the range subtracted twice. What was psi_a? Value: 6.9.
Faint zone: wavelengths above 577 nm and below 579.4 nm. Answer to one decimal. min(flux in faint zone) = 12.5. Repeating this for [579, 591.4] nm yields 10.9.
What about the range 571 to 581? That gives 12.5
